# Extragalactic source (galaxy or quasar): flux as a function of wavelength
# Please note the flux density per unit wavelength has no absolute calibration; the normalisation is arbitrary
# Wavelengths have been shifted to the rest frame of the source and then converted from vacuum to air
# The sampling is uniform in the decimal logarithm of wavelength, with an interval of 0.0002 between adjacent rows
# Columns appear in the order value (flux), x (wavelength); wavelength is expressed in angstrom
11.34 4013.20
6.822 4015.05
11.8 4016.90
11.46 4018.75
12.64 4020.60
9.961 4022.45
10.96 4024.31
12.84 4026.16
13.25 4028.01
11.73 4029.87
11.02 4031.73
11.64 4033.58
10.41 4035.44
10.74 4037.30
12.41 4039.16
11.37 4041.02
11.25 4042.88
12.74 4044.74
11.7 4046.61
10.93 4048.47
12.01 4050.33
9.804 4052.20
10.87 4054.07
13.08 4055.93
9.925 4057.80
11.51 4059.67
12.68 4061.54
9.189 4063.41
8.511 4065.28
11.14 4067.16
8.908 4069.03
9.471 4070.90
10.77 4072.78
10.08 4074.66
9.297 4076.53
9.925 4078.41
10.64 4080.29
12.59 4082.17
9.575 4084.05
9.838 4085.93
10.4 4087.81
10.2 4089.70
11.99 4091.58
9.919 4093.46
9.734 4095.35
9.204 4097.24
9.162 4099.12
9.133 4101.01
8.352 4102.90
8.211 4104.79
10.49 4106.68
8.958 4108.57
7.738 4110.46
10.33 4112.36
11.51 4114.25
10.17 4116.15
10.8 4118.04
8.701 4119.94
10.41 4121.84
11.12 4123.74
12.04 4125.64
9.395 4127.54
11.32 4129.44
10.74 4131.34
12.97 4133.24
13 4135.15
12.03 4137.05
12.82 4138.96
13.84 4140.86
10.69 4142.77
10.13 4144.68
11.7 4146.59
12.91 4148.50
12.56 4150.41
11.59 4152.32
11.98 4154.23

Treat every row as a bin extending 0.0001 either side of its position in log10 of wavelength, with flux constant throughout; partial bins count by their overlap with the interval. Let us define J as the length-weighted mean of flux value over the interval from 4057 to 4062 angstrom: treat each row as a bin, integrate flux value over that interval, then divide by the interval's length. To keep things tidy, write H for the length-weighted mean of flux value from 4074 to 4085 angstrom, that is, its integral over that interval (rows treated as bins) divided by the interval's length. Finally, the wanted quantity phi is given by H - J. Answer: -0.9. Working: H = 10.4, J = 11.3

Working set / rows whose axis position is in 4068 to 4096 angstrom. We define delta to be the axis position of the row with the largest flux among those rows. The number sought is 4082.17 angstrom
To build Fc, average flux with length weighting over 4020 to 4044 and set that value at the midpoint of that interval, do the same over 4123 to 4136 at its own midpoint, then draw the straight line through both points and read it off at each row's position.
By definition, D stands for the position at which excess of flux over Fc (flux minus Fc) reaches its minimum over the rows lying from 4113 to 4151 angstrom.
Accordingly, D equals 4119.94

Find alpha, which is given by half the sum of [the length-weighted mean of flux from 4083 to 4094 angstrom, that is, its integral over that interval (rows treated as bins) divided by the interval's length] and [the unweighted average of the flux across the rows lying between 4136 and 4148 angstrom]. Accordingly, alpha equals 11.1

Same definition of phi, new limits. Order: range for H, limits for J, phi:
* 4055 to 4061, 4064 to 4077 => 1.8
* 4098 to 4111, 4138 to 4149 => -3.1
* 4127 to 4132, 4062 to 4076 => 0.8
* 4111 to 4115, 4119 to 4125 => 0.4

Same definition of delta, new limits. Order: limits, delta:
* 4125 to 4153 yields 4140.86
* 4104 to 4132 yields 4125.64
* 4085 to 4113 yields 4091.58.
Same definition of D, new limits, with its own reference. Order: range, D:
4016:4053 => 4052.20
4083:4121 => 4110.46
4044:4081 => 4065.28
